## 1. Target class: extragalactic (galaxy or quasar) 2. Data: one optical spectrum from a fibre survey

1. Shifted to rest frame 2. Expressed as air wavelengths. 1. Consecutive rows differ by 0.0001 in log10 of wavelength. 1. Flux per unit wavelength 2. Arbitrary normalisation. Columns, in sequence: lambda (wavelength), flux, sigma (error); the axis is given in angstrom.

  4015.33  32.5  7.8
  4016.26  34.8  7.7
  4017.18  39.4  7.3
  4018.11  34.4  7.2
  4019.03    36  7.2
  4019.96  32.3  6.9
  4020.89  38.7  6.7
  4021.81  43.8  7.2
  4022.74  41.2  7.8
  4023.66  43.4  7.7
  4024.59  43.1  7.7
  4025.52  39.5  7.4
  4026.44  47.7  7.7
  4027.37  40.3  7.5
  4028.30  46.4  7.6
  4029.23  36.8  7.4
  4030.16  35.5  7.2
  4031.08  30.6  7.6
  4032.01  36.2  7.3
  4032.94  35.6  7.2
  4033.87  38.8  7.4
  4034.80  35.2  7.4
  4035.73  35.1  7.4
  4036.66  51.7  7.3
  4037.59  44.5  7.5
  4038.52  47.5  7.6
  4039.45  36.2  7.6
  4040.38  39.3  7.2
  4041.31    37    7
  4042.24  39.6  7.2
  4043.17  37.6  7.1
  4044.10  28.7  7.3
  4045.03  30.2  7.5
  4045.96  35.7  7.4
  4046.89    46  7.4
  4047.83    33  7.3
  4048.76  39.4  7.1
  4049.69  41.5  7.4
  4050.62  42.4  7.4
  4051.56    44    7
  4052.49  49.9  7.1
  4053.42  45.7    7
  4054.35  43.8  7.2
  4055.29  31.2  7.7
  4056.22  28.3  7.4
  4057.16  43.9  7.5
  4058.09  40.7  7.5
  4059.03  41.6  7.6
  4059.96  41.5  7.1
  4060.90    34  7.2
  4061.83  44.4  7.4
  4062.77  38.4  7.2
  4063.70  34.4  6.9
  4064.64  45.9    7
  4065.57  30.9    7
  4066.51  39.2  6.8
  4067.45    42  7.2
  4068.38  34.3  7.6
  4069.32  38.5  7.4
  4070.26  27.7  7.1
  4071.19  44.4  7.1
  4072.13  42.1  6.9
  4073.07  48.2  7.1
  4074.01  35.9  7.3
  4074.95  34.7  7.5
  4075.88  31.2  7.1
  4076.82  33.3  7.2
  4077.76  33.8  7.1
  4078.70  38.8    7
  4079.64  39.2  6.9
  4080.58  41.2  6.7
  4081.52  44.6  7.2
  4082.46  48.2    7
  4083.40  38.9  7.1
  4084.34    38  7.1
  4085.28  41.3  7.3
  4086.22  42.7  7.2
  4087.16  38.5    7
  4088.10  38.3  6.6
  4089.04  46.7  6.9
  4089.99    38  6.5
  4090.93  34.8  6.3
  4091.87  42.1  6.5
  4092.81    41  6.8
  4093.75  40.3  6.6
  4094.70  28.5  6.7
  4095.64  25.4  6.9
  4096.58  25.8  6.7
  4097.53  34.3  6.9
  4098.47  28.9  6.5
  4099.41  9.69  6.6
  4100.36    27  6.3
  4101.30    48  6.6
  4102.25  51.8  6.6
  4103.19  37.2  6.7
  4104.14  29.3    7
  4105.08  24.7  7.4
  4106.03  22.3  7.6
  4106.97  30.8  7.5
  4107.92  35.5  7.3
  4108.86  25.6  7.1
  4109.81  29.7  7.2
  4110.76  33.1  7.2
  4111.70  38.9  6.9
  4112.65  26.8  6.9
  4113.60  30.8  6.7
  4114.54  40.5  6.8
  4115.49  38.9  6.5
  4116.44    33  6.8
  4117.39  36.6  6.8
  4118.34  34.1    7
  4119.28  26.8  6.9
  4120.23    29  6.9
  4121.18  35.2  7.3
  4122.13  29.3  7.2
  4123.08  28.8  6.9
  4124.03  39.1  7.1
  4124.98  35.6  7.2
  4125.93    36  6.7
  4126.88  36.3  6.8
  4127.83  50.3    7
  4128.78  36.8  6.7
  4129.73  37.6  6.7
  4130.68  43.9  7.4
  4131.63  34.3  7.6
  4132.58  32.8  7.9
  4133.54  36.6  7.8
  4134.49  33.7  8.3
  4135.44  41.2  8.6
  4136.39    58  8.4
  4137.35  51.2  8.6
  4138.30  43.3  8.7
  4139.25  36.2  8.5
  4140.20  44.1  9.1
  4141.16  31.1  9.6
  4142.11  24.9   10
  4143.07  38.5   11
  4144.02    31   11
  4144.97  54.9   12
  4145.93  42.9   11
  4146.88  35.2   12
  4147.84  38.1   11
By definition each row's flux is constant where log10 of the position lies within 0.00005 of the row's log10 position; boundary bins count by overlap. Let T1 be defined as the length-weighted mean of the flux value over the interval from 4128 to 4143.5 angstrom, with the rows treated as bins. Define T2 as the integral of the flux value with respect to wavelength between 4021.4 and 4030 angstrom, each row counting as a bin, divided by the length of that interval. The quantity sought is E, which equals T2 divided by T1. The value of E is 1.08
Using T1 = 39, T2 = 42.2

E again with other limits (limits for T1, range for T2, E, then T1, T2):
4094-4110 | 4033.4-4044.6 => 1.29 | 30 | 39.2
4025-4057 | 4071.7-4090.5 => 1.01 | 39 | 39.7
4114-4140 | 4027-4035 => 0.99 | 38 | 37.3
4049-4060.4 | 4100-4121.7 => 0.81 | 41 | 33.3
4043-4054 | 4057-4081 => 0.97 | 40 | 38.4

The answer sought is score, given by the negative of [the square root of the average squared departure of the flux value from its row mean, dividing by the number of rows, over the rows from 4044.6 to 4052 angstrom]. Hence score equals -5.2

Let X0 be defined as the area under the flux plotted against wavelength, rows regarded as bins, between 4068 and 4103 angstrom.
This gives 1302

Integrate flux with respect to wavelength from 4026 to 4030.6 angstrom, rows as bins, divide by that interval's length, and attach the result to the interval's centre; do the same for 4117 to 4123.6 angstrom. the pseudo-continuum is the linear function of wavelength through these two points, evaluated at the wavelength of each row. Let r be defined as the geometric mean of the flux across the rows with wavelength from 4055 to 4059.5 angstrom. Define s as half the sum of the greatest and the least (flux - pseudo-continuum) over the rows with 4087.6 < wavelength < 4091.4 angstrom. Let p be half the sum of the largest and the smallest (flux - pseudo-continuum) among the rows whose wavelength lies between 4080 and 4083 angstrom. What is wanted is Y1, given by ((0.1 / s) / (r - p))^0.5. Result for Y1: 0.024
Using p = 9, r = 36.6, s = 6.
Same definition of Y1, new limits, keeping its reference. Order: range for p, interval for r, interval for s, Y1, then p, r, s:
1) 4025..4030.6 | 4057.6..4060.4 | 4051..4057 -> 0.062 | 0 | 41.3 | 1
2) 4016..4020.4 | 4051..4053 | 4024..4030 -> 0.044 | -6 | 46.9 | 1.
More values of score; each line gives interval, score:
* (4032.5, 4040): -6.1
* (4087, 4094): -3.3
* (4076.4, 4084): -4.7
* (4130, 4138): -8.5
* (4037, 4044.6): -5.3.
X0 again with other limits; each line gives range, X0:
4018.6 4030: 463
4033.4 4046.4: 499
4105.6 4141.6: 1293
